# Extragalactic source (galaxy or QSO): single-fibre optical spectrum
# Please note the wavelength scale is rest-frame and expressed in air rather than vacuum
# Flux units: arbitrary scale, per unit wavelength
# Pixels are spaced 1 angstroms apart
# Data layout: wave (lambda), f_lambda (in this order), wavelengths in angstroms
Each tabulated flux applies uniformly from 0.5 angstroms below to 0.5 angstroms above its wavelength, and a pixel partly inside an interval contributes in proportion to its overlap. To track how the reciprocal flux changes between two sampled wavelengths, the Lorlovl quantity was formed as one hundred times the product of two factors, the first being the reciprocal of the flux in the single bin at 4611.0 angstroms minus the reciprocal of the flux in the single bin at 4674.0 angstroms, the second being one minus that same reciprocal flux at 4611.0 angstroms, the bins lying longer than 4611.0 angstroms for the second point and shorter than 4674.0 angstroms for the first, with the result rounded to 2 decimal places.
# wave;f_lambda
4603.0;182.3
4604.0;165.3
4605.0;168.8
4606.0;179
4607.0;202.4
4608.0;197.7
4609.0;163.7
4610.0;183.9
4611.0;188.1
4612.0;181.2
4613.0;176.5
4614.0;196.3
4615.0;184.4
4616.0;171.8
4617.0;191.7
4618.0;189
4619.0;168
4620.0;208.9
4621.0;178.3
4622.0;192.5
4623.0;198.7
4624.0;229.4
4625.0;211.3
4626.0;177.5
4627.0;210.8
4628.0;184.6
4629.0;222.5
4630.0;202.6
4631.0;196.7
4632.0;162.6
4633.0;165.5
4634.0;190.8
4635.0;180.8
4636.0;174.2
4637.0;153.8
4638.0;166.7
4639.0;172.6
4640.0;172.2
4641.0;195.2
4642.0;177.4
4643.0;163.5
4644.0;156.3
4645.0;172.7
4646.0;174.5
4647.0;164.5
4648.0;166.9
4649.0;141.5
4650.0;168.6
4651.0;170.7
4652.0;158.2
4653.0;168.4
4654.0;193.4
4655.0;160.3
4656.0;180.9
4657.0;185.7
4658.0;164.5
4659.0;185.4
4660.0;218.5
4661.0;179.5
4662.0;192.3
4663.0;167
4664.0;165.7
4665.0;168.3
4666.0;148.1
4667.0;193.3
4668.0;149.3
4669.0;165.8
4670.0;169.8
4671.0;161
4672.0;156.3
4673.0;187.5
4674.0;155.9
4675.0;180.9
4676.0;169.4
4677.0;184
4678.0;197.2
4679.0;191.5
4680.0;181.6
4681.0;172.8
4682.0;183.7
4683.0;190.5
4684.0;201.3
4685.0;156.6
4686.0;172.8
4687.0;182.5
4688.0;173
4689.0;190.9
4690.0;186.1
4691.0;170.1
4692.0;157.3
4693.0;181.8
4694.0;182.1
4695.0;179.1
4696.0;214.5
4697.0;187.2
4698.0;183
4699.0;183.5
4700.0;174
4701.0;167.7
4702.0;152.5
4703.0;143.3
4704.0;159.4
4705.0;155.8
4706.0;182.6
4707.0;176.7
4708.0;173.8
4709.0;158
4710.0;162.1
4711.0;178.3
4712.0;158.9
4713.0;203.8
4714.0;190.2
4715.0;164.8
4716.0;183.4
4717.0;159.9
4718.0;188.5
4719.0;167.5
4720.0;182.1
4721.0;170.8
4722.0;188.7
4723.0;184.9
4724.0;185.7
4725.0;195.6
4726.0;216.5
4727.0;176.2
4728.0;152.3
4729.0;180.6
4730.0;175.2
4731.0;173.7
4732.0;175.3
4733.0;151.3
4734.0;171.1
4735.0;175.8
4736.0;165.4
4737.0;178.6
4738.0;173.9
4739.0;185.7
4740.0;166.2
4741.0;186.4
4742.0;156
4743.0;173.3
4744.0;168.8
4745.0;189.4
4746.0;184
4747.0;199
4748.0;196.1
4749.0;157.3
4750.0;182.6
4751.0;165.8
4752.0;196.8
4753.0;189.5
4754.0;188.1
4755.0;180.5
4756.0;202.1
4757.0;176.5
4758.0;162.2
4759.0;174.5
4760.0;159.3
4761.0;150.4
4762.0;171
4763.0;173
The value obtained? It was -0.11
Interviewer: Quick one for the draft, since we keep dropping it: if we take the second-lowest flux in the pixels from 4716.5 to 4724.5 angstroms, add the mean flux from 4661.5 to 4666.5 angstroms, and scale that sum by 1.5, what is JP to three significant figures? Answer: 504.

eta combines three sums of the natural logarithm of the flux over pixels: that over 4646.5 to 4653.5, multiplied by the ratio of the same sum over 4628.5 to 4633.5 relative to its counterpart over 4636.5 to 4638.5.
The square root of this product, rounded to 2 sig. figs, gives 9.6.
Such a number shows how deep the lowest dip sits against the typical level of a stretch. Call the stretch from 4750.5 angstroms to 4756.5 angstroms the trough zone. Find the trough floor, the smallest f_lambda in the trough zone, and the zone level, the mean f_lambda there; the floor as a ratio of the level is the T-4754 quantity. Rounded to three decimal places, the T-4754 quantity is 0.886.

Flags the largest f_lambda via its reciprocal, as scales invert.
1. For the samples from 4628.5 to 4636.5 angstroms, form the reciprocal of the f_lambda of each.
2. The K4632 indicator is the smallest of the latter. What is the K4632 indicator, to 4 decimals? 0.0045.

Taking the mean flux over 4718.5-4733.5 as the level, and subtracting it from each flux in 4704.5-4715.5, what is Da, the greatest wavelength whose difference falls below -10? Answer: 4715.0 angstroms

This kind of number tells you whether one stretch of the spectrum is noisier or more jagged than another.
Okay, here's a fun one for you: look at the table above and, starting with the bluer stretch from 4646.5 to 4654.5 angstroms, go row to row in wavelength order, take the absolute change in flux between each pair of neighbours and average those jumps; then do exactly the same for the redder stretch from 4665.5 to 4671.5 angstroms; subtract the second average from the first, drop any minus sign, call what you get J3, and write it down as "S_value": 9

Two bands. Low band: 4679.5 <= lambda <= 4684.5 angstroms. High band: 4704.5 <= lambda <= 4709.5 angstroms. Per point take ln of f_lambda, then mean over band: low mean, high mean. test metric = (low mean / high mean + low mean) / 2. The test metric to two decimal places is 3.12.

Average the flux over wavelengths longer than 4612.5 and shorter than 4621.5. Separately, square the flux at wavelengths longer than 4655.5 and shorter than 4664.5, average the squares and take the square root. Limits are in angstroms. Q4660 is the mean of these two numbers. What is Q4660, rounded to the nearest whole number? 184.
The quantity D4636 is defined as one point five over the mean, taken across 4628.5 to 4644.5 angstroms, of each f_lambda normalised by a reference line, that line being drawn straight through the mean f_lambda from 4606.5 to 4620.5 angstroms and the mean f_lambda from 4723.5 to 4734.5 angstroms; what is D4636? 1.55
